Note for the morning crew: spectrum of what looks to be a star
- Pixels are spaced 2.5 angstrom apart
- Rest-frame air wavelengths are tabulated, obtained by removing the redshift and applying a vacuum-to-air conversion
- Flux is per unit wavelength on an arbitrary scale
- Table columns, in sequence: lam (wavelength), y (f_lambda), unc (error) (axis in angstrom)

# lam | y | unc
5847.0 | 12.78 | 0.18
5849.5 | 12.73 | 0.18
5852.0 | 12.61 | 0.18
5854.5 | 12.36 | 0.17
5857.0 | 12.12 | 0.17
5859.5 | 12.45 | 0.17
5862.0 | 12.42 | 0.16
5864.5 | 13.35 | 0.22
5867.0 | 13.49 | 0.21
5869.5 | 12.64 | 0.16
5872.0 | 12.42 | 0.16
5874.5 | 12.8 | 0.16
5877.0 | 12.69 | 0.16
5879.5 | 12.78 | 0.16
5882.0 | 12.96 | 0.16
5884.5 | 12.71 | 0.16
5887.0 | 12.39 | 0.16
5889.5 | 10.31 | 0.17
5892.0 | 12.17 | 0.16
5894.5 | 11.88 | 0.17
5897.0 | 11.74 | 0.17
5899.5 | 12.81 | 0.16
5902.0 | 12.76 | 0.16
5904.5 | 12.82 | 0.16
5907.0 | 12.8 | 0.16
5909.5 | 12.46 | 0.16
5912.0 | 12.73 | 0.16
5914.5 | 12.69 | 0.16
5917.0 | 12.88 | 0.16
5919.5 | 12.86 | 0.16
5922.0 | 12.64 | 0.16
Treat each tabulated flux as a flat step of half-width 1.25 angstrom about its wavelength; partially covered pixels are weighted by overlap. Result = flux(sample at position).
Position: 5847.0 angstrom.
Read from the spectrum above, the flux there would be 12.78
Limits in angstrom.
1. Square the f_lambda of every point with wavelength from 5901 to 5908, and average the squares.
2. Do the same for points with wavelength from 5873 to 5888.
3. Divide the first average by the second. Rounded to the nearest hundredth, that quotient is 1.01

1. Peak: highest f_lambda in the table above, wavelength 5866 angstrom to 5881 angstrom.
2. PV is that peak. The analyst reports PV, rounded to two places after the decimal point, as 13.49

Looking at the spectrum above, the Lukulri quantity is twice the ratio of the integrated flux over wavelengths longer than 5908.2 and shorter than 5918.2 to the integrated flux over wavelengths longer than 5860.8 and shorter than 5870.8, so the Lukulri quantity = 1.96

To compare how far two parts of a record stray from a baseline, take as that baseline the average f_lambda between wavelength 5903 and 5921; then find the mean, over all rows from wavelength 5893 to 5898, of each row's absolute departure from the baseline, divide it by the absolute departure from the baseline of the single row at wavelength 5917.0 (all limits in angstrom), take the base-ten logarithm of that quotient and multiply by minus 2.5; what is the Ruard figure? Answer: -2.1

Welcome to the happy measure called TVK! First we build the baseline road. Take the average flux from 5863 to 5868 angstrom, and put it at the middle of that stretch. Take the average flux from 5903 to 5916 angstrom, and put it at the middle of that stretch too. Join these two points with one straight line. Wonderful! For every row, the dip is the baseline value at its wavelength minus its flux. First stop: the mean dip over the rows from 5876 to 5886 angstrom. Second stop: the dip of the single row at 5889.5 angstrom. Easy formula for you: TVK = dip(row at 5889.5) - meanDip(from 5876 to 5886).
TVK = 2.3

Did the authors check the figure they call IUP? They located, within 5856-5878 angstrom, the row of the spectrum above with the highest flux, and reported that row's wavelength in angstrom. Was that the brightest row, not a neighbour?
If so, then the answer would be 5867.0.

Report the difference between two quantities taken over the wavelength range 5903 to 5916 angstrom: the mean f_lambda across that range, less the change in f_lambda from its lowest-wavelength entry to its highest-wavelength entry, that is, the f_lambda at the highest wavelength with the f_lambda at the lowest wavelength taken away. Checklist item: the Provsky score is 12.8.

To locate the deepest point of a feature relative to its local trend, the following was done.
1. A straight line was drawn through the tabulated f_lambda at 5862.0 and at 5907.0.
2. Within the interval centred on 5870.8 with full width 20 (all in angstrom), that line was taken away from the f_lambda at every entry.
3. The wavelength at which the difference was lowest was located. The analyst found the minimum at 5872.0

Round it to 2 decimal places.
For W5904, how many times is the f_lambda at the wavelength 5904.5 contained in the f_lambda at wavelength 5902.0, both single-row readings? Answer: 1.00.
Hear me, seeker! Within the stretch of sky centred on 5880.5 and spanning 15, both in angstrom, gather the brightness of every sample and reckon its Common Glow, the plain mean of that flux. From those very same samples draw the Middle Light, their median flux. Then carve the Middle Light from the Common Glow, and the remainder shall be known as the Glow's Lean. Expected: -0.023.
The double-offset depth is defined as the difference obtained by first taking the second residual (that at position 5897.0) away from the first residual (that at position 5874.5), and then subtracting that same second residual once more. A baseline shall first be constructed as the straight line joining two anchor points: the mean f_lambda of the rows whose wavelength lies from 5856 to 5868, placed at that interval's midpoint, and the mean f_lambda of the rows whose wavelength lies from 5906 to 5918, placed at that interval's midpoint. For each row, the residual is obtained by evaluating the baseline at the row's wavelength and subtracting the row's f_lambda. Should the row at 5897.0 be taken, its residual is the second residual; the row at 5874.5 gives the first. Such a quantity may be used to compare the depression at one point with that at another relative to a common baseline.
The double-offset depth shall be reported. -2.02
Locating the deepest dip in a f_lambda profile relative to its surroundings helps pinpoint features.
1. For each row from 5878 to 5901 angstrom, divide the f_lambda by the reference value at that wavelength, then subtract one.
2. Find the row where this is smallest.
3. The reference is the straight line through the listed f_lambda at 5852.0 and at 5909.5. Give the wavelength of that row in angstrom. 5889.5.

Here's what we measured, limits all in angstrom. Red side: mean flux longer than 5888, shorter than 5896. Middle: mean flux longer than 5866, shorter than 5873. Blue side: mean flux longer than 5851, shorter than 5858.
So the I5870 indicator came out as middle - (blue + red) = -11.0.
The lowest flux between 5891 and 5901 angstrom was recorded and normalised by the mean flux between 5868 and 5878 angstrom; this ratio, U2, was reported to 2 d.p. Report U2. 0.93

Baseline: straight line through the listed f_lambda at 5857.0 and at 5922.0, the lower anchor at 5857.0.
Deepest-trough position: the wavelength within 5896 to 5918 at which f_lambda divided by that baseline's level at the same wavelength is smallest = 5897.0 angstrom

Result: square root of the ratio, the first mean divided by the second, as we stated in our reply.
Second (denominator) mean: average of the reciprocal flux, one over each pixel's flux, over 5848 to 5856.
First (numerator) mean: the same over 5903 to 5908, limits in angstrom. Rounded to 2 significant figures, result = 0.99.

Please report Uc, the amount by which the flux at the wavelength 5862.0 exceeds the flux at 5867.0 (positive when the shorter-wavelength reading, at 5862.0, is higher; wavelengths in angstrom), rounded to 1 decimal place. -1.1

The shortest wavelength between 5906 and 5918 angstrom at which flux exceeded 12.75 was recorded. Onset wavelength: 5907.0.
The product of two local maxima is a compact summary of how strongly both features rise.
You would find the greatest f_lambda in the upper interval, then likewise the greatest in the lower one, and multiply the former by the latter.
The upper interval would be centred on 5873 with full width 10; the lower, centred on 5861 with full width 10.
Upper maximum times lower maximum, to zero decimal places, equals 171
